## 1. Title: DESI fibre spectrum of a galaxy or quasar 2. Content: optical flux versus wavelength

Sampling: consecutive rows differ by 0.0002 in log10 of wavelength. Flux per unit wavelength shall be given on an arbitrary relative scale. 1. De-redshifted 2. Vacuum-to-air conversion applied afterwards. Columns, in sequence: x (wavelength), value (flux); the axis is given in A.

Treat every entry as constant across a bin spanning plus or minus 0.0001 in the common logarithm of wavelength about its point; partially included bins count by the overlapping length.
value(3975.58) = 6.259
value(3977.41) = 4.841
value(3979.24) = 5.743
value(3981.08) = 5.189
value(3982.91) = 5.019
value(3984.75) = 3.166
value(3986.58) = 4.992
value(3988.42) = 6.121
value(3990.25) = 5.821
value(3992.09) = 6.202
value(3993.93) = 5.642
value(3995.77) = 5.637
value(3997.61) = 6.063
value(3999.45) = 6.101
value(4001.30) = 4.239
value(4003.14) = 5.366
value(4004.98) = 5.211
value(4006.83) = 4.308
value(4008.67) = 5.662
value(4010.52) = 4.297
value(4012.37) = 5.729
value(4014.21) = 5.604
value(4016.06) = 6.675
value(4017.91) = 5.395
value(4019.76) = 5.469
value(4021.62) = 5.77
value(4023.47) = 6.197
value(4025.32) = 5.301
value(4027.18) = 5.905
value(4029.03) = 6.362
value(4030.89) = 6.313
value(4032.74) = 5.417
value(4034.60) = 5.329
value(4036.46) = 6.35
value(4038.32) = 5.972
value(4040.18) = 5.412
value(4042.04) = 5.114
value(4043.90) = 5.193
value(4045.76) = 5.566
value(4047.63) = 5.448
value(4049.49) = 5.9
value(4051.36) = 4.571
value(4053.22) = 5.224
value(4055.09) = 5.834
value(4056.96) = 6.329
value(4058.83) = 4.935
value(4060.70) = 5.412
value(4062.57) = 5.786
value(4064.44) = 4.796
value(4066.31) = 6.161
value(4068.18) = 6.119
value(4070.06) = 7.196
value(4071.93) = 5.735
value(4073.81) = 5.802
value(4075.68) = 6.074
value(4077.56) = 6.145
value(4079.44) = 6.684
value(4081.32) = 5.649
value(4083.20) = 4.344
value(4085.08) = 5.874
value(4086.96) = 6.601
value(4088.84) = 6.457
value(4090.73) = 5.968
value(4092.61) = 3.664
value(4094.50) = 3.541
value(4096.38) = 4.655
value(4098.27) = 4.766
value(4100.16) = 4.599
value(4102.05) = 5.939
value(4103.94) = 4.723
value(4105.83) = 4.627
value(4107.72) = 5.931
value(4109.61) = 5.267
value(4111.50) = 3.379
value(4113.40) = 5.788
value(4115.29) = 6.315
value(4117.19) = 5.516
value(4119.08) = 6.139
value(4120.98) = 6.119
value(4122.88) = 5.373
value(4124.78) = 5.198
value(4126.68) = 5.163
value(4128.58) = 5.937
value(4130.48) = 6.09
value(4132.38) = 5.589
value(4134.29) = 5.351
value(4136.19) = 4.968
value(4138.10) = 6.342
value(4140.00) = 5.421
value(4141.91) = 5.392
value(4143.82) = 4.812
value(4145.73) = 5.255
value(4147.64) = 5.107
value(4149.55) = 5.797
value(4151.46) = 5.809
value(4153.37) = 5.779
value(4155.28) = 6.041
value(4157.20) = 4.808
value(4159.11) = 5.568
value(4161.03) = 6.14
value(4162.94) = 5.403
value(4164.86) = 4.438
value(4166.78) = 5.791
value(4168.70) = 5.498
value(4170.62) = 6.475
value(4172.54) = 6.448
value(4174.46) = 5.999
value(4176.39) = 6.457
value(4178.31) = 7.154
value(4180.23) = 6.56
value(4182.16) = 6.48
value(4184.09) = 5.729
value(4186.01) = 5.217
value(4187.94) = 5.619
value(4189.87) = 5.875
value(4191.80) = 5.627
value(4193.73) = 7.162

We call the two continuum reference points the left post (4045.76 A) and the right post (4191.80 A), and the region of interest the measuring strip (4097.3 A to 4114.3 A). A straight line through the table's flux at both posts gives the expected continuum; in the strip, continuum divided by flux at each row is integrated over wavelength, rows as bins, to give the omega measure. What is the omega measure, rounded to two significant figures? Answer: 20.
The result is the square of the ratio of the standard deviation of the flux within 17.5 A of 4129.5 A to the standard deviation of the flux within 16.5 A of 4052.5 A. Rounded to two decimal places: 0.78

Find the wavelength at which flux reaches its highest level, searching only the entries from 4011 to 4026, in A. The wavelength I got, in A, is 4016.06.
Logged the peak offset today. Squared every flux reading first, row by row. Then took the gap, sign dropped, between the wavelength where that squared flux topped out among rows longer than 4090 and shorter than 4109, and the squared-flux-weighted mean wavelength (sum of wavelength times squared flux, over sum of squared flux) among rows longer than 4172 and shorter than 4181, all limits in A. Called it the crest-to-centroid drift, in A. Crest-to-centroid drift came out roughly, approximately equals 85.8 A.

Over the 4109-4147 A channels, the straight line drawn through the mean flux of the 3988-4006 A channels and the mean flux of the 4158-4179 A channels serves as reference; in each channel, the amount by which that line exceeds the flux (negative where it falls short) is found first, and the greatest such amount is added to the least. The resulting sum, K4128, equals 2.0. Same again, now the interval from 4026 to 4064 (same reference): 0.5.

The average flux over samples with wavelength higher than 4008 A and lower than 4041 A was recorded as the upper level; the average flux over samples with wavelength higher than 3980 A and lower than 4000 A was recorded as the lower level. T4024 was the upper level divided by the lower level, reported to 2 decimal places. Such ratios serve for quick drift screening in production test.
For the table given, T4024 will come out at 1.05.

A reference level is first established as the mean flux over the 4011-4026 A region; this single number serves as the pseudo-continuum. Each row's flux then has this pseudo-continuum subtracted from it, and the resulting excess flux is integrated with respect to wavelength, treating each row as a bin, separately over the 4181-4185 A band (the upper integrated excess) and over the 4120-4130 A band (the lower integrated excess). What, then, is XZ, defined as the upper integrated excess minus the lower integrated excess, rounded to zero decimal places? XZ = 3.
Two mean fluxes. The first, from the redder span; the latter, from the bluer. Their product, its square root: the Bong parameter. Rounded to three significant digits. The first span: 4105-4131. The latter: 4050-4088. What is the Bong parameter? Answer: 5.62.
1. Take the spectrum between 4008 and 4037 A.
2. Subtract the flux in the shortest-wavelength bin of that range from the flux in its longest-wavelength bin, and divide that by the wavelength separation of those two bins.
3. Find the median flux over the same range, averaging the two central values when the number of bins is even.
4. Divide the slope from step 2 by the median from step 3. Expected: 0.0043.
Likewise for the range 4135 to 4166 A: -0.0034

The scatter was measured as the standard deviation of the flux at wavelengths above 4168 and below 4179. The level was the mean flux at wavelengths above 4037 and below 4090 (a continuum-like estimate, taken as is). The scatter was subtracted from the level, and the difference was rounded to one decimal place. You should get 5.2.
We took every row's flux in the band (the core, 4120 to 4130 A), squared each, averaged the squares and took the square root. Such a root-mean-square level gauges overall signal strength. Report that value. 5.6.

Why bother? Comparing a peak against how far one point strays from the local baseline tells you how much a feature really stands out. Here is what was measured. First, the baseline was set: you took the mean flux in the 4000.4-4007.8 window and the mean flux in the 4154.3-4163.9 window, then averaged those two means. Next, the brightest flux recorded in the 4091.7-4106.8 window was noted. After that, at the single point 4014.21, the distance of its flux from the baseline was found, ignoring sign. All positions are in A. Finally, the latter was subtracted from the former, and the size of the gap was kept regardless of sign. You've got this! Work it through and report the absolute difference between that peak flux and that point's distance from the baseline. 5.5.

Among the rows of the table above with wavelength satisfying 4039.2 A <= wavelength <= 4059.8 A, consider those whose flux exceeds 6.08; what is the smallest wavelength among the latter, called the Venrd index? 4056.96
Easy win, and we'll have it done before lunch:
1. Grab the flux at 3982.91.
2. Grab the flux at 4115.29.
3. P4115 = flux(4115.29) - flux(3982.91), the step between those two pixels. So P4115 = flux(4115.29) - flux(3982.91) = 1.3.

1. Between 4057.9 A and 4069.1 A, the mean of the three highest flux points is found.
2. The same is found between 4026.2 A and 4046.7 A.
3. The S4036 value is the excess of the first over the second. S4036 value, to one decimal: -0.3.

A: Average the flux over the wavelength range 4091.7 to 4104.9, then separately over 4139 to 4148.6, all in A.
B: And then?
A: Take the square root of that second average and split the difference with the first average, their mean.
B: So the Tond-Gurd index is 3.42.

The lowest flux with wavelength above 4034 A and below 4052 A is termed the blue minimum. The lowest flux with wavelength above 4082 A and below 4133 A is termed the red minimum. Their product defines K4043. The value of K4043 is 15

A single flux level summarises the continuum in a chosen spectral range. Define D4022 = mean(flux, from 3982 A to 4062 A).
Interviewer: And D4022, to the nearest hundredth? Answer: 5.50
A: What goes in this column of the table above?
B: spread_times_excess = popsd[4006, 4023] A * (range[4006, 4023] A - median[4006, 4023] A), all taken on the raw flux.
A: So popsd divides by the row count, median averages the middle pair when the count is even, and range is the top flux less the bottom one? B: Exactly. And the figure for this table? -2.3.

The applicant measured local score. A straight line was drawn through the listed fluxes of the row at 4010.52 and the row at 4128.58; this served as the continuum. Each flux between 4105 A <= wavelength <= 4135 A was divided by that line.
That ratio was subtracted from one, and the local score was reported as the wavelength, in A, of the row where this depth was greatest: 4111.50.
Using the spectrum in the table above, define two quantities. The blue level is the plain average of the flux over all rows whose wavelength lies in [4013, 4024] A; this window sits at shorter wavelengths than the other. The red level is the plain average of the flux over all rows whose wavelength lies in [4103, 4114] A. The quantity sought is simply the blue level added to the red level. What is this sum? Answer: 10.8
